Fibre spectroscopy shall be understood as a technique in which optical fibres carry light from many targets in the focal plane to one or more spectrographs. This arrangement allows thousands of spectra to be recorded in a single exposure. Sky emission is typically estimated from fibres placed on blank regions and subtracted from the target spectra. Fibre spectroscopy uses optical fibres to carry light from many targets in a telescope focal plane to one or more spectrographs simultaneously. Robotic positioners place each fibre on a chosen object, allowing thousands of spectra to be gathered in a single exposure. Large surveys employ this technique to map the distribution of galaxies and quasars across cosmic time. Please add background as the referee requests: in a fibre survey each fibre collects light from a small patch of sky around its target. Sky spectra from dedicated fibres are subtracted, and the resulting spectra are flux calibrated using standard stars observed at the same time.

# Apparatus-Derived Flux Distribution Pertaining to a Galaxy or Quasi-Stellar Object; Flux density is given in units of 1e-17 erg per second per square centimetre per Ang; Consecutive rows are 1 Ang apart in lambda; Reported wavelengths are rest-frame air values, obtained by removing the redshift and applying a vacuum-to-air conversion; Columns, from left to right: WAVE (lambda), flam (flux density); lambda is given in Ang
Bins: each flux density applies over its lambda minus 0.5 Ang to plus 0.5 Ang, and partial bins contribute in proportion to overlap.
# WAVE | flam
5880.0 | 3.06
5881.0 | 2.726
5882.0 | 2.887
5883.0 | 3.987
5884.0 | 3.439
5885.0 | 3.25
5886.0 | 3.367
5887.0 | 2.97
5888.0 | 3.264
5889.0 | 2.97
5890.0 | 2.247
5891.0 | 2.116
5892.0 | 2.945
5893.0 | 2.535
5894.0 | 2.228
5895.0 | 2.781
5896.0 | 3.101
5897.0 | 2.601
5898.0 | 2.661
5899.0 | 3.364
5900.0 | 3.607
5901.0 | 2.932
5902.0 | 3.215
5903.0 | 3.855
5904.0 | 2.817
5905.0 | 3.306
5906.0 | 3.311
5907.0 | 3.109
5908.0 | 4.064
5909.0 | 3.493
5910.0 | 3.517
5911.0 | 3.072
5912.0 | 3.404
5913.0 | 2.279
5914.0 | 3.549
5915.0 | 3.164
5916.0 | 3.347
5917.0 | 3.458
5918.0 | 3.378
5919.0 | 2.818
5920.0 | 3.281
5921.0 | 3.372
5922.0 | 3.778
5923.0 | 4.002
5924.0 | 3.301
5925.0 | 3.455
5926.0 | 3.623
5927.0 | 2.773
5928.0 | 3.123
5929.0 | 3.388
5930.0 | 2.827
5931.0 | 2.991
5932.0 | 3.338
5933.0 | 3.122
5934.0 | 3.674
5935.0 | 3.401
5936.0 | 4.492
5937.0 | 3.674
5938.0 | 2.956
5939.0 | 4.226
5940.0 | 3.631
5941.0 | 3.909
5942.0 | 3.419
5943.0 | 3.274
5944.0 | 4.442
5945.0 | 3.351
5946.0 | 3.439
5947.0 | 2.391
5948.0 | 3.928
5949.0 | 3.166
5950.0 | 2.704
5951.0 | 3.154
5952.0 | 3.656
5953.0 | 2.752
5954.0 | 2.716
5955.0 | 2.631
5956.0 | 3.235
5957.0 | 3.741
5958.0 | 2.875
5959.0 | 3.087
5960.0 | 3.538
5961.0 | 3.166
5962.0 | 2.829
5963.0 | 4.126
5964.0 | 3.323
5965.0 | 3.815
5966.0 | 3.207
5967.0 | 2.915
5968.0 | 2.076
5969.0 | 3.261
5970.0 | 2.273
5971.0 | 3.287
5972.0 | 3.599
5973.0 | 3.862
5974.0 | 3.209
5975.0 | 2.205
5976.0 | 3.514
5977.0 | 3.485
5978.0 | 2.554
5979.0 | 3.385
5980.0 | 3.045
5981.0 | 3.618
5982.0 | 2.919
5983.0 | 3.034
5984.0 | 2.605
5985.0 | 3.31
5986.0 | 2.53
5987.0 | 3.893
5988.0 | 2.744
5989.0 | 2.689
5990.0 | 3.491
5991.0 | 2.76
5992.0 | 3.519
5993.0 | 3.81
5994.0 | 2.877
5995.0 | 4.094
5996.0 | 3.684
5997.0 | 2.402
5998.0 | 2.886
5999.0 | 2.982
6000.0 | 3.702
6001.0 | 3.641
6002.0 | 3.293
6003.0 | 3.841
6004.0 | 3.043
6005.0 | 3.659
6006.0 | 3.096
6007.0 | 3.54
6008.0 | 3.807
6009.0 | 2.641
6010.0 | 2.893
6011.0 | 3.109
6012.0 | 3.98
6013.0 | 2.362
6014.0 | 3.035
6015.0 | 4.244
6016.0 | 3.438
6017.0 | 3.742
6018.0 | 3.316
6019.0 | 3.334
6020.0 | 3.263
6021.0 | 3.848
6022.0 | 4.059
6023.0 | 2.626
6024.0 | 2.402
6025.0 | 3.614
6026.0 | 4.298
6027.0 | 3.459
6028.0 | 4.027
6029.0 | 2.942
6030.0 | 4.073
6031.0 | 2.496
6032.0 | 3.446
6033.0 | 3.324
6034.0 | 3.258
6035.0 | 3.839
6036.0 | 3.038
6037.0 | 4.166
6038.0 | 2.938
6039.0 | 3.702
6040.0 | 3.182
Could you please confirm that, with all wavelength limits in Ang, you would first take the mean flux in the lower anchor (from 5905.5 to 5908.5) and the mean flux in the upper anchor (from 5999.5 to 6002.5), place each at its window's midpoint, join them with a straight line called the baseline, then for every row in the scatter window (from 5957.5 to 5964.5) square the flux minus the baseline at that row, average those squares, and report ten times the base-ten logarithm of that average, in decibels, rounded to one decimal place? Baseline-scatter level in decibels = -6.3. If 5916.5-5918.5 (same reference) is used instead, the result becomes -20.8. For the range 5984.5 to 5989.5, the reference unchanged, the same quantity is -2.9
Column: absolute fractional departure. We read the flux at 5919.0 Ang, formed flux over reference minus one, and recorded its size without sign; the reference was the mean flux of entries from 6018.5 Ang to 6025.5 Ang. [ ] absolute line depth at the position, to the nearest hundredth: 0.15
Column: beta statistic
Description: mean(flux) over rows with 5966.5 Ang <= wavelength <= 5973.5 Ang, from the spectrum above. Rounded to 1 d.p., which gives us 3.0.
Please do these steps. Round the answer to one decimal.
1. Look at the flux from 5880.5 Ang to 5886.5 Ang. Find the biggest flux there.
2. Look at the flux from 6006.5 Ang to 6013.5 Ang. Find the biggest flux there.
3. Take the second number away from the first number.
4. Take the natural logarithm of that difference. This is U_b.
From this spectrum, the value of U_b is -5.0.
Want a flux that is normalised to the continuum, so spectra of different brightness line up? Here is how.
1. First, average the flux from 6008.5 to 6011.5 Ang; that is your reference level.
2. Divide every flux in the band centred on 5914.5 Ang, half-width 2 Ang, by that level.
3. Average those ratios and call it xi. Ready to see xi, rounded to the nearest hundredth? 1.07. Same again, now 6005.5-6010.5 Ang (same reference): 1.11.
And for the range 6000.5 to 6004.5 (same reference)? 1.20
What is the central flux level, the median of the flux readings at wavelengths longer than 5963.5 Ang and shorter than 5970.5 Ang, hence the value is 3.21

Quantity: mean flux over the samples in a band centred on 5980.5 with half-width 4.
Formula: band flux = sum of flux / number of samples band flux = 3.08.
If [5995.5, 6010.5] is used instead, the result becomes 3.27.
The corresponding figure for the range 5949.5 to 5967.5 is 3.19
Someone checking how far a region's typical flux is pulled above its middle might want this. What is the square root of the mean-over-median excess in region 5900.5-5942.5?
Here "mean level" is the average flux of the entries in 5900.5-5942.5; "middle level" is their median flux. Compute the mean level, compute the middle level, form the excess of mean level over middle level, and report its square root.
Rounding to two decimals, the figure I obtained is 0.05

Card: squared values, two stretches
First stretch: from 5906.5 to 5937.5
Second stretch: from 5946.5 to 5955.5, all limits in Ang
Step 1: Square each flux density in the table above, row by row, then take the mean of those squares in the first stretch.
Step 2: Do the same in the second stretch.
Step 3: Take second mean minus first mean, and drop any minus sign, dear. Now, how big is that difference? 2.2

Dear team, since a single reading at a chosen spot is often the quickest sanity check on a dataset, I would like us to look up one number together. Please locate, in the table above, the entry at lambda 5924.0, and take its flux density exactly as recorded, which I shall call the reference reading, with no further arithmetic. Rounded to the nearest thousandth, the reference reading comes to 3.301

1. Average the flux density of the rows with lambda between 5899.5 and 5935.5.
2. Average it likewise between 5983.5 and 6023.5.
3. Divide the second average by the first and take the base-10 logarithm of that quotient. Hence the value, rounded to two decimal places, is 0.00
